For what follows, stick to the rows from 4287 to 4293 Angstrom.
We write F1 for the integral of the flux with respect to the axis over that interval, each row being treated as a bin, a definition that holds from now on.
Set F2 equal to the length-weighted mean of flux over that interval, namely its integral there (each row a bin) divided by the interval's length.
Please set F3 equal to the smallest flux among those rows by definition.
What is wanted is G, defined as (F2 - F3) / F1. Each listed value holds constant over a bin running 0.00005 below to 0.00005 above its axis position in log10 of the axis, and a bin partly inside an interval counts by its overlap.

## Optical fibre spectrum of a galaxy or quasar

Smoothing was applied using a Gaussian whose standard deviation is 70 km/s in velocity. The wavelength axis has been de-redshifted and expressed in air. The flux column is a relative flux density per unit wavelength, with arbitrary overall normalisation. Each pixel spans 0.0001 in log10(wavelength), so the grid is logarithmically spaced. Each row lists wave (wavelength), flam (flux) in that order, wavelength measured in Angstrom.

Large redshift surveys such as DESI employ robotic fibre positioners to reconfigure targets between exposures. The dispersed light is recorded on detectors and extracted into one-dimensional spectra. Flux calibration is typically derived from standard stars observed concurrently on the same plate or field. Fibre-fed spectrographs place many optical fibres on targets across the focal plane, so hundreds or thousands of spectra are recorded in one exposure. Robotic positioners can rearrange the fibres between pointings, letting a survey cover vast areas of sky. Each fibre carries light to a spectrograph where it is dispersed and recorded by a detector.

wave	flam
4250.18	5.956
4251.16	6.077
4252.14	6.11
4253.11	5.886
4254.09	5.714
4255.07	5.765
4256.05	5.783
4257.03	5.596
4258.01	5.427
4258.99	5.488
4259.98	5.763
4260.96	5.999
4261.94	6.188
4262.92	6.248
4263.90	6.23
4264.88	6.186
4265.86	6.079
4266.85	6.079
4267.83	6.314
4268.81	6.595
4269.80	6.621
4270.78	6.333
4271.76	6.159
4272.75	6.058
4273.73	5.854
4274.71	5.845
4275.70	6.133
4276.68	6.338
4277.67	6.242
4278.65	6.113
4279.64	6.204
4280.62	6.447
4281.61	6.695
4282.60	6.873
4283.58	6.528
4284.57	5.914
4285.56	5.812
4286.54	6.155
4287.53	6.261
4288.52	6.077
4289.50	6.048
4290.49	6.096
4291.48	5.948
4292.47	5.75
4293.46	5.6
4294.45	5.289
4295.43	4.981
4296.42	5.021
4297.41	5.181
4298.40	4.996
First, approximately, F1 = 36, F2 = 6.02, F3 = 5.75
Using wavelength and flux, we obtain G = 0.0075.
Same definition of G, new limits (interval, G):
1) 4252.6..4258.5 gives 0.0083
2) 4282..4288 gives 0.0120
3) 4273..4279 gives 0.0068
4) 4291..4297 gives 0.0138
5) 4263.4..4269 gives 0.0044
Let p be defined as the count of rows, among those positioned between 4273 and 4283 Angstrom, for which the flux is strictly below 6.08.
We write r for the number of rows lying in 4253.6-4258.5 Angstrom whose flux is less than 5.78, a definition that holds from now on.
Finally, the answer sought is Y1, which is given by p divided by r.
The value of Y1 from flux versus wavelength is 0.5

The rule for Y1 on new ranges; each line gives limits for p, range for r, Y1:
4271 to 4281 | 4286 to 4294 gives 1.5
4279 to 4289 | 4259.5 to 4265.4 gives 3.0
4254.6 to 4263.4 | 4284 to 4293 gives 7.0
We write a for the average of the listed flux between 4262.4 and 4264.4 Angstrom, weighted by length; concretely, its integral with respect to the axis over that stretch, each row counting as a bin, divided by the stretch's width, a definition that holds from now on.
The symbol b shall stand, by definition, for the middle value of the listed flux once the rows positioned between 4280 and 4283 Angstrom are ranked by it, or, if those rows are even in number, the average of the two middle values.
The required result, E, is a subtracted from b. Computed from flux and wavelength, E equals 0.4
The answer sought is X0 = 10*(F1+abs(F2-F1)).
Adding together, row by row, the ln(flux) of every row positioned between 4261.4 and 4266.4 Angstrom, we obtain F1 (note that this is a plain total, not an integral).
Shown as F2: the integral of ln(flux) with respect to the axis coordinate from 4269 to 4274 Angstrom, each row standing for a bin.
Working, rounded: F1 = 9.11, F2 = 9.1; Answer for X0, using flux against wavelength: 91.5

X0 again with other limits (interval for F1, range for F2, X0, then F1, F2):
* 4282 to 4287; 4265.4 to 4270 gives 98.5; 9.16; 8.5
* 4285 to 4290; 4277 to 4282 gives 92.2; 9.02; 9.2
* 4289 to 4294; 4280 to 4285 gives 93.5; 8.86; 9.3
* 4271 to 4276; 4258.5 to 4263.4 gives 92.2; 8.97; 8.7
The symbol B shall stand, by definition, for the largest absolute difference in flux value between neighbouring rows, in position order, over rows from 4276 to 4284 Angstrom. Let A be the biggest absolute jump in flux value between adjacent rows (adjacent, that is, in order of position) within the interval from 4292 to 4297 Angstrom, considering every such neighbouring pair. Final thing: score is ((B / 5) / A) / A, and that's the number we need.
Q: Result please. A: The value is 0.71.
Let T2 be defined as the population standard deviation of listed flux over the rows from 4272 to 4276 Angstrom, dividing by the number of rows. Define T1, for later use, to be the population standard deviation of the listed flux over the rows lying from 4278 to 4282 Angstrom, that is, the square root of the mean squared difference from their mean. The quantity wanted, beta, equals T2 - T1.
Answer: -0.10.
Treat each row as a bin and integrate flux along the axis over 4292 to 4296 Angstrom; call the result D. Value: 21.6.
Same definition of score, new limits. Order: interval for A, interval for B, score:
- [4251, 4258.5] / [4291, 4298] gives 1.24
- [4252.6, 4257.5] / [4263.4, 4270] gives 1.61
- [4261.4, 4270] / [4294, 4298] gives 0.78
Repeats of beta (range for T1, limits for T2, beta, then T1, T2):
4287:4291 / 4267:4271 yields 0.06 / 0.08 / 0.143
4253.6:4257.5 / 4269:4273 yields 0.14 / 0.07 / 0.214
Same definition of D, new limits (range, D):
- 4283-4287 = 24.5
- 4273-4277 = 24.2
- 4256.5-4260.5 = 22.3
